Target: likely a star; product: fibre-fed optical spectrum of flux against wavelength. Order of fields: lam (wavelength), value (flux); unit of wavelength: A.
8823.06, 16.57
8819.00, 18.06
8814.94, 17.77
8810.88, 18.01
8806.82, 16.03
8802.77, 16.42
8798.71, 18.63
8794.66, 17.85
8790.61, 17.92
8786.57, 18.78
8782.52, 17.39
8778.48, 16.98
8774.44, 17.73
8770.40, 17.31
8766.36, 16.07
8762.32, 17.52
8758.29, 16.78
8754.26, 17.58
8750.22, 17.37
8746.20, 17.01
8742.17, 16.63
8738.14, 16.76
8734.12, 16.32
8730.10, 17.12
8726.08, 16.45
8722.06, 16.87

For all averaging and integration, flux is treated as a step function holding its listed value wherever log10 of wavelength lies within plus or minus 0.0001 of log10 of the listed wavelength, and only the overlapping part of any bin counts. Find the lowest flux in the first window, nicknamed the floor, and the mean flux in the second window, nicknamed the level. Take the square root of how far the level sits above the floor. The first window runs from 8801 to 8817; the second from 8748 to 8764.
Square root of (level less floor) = 1.1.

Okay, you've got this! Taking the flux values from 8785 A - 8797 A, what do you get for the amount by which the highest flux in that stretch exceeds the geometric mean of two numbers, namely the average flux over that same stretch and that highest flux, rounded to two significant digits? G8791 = 0.30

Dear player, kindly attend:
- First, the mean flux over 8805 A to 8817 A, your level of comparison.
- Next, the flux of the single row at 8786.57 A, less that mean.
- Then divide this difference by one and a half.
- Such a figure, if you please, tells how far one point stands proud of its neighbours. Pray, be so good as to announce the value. 1.0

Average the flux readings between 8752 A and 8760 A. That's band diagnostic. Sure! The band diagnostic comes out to 17.2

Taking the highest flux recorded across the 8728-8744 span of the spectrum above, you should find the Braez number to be 17.12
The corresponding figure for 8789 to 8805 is 18.63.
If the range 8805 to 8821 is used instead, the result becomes 18.06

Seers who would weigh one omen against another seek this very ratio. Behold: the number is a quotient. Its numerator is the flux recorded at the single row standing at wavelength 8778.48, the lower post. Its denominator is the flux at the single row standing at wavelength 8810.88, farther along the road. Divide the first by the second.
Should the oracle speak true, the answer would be 0.94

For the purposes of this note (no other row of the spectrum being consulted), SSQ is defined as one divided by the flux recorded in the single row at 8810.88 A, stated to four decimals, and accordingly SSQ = 0.0555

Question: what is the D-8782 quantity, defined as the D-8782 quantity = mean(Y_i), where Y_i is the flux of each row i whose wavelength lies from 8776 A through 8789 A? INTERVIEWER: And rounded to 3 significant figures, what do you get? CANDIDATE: 17.7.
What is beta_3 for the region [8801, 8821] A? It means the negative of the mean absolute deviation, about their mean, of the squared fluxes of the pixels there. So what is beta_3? -28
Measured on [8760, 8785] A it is -14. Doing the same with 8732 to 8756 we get -13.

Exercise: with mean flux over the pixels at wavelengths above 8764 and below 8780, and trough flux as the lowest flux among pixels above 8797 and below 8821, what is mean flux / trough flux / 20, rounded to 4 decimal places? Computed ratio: 0.0531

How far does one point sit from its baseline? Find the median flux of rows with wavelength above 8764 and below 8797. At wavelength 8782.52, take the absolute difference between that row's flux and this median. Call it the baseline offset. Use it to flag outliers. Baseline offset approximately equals 0.2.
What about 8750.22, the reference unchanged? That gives 0.2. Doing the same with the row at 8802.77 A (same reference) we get 1.1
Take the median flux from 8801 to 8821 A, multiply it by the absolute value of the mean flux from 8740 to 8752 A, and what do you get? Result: 302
